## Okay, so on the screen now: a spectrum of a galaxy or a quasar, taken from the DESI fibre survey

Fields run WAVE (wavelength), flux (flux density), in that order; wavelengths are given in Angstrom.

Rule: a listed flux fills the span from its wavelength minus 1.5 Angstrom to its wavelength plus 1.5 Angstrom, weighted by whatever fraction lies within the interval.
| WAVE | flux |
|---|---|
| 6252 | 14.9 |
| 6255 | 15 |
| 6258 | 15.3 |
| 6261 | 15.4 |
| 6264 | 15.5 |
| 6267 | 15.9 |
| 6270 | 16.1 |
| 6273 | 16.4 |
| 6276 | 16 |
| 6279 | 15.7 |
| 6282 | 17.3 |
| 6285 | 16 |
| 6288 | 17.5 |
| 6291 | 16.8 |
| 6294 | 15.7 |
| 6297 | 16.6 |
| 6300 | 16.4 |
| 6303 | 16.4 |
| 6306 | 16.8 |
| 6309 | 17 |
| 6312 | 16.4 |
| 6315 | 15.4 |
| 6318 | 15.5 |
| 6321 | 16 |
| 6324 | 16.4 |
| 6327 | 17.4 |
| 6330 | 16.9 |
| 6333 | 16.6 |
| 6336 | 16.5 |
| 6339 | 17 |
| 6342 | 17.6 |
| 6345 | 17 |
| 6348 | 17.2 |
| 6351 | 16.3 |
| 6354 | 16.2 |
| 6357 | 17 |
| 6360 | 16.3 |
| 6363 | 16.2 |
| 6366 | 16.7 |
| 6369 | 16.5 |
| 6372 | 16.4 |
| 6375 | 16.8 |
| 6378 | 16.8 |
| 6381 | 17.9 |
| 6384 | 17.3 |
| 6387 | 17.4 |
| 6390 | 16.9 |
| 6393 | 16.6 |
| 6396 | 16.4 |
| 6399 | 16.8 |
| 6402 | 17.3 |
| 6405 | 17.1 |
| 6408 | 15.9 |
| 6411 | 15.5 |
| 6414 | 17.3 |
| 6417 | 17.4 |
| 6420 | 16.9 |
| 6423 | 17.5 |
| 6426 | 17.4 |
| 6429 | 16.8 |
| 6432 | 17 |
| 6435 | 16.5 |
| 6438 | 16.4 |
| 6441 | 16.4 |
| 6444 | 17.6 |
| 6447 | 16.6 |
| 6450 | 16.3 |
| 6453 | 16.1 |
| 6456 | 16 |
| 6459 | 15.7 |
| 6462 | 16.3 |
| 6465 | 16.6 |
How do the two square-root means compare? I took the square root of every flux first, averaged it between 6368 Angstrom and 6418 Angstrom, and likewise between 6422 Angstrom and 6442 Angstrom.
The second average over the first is 1.00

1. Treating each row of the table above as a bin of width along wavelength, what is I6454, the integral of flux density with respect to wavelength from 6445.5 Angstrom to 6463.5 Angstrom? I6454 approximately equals 291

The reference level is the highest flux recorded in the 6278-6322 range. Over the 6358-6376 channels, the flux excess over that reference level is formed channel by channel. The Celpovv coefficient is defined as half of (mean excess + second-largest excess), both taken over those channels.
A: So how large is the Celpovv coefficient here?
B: -0.91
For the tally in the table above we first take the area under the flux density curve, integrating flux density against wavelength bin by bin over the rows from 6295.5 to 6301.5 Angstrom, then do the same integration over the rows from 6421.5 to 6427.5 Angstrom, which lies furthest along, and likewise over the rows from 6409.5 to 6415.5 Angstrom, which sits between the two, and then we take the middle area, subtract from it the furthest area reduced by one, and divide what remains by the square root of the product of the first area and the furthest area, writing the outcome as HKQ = -0.05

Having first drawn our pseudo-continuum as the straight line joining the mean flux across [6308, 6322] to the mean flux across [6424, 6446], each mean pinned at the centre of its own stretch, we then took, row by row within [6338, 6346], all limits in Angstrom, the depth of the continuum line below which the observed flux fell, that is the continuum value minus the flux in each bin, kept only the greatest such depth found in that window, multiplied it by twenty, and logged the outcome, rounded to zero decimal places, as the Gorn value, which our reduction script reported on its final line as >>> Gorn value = -15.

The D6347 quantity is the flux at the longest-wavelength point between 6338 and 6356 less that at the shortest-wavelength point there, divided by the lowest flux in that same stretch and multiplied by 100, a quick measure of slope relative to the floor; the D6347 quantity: -5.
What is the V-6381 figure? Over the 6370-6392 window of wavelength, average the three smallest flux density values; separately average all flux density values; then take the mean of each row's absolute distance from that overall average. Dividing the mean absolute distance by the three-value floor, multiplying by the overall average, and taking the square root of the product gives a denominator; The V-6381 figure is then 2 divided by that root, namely 3.14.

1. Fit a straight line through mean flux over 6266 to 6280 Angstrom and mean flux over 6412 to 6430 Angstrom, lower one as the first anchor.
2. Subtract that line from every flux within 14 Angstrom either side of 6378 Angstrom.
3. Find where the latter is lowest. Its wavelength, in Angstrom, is 6372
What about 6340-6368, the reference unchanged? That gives 6363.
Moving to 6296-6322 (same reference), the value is 6315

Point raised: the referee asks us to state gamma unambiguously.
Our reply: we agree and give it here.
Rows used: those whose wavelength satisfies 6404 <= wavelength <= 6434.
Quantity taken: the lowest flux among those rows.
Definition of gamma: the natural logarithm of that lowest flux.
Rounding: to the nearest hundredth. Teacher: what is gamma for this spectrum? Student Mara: 2.74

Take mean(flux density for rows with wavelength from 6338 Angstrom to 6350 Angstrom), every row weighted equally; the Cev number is 17.2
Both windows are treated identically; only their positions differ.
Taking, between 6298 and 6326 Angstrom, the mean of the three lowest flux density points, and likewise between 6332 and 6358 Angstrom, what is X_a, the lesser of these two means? 15.6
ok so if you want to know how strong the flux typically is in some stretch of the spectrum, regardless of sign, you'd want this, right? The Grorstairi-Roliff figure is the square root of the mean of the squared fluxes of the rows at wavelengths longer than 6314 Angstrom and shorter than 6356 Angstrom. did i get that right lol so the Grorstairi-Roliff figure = 16.6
